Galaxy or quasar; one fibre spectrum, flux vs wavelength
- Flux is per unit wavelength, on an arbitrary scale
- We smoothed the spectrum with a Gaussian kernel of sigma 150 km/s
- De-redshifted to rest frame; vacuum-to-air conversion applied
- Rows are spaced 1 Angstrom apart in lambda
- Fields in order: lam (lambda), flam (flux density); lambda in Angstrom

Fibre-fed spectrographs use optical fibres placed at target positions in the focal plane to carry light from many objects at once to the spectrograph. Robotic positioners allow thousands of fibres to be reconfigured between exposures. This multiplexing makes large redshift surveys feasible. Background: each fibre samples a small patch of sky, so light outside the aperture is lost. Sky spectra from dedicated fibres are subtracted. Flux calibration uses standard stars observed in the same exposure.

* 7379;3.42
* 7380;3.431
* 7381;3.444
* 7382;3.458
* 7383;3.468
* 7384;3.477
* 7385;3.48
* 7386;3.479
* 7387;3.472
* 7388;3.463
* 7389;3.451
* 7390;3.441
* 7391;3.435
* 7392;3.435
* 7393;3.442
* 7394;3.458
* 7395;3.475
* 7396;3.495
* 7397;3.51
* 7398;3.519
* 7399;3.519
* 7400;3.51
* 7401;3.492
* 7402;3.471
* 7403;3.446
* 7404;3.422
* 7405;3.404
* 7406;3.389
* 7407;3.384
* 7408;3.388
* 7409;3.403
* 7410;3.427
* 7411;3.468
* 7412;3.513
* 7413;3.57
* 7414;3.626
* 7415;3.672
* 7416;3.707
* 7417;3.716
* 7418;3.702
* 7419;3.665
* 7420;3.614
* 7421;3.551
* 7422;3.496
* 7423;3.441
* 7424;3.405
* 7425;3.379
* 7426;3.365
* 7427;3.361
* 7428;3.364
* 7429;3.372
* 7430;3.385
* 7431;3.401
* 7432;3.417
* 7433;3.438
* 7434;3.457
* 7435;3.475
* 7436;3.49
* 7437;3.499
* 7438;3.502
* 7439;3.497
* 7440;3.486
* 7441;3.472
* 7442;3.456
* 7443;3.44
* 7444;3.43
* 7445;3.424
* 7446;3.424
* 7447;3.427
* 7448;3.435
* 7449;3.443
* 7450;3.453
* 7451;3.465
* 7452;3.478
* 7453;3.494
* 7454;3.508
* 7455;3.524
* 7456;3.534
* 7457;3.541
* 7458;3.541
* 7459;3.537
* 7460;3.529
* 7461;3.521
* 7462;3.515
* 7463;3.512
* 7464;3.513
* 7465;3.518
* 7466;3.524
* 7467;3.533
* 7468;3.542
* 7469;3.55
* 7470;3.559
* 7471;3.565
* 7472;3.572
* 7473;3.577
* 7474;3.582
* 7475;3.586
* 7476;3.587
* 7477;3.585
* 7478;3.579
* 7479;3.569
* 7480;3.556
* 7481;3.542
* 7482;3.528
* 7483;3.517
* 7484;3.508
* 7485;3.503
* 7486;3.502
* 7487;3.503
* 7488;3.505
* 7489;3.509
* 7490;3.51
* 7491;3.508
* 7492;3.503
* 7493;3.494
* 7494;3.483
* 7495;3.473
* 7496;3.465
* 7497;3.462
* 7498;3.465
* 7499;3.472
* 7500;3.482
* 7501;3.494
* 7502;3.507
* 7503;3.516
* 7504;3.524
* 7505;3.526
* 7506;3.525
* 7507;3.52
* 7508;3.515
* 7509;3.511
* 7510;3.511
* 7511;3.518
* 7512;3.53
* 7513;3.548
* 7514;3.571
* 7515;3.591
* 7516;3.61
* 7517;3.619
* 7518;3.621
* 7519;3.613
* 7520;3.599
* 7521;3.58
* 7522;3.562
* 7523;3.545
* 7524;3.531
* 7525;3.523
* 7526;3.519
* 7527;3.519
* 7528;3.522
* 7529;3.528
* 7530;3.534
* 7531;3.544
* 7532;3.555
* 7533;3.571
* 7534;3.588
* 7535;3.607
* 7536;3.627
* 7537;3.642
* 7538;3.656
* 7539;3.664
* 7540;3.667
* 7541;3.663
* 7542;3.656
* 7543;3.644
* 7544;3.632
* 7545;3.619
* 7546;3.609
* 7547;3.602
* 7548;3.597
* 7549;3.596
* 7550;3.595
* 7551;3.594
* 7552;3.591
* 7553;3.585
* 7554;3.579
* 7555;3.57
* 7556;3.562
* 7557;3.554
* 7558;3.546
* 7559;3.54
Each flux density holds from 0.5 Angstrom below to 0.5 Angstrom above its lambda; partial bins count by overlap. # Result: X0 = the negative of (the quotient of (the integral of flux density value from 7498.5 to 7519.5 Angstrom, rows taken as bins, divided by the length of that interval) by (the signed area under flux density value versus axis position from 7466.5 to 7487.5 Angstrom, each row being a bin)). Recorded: -0.0475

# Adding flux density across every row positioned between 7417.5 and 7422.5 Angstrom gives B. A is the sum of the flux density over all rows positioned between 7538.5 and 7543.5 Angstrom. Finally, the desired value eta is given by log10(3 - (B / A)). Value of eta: 0.304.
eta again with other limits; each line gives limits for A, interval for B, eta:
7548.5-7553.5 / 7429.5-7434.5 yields 0.311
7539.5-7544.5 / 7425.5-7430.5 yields 0.318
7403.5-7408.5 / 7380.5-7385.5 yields 0.297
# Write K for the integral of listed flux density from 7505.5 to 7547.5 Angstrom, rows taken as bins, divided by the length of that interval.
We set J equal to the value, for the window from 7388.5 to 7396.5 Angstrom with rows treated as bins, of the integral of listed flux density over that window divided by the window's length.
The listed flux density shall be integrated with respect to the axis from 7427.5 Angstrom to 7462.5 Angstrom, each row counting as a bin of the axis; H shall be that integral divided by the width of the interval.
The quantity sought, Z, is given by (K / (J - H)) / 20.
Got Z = -13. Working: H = 3.47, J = 3.45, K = 3.58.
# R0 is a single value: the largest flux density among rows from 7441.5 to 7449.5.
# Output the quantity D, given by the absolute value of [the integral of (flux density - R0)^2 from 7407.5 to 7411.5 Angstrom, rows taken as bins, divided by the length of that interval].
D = 0.0021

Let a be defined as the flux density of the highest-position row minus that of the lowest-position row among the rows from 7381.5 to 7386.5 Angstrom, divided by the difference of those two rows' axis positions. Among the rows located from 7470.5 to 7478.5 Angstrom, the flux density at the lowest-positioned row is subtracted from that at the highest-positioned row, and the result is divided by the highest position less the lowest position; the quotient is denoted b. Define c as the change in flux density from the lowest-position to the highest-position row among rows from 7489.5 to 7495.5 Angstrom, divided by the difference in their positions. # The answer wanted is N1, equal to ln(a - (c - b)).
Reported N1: -4.2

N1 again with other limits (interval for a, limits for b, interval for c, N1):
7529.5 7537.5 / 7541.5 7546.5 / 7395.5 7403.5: -4.5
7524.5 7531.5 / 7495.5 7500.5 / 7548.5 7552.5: -4.7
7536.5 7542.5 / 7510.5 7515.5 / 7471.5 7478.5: -3.9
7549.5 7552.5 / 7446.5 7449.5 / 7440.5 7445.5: -4.0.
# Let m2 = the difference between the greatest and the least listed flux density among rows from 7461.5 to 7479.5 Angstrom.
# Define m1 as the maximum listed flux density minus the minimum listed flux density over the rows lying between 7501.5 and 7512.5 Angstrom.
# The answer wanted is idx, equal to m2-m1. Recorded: 0.052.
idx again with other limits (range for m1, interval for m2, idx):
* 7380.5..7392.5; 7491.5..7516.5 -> 0.103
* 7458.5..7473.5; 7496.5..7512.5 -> 0.003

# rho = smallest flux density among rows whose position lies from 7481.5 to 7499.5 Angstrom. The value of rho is 3.462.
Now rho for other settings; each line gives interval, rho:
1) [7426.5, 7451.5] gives 3.361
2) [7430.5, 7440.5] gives 3.401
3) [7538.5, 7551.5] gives 3.594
